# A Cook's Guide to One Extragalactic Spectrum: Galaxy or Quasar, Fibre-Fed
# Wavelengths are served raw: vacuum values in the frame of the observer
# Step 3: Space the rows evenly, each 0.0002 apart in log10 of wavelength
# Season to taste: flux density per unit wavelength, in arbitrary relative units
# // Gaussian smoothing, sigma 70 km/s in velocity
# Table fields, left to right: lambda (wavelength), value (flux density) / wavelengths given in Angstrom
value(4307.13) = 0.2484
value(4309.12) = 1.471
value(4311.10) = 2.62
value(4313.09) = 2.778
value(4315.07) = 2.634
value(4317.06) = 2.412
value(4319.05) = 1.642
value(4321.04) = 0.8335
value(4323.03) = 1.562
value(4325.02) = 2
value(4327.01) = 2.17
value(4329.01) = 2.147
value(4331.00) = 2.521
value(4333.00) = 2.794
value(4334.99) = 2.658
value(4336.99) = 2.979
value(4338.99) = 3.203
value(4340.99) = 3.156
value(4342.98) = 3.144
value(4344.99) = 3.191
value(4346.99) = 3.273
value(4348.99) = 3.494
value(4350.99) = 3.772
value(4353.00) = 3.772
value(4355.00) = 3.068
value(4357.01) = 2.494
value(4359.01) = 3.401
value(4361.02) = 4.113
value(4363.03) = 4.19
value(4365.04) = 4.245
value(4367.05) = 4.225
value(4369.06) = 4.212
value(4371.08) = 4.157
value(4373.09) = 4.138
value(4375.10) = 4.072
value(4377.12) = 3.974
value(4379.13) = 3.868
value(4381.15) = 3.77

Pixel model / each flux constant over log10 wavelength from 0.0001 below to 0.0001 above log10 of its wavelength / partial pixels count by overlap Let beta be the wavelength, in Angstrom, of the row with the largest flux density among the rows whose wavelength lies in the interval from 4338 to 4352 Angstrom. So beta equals 4350.99 Angstrom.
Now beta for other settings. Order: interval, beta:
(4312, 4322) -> 4313.09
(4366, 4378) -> 4367.05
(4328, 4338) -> 4336.99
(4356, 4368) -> 4365.04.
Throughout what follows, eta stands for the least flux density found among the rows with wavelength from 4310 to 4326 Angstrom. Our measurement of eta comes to 0.8335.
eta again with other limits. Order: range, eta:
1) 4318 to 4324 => 0.8335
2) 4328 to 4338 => 2.147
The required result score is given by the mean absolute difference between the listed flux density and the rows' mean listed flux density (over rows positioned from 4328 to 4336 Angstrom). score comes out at 0.20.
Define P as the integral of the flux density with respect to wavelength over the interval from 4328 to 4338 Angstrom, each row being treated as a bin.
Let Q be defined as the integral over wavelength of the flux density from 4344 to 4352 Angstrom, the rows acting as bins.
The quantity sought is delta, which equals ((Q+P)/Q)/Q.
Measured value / 0.07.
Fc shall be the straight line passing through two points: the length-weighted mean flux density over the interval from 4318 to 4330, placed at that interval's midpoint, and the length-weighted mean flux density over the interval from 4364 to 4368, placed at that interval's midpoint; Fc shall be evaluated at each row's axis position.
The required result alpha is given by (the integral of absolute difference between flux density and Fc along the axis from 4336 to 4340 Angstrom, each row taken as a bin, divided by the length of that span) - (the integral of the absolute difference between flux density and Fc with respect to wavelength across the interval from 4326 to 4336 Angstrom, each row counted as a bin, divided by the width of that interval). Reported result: 0.2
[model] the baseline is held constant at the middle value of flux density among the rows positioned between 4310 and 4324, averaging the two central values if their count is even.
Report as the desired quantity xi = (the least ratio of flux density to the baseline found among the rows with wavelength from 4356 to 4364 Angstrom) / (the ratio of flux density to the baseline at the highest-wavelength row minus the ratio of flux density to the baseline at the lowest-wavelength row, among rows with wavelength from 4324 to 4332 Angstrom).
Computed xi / 5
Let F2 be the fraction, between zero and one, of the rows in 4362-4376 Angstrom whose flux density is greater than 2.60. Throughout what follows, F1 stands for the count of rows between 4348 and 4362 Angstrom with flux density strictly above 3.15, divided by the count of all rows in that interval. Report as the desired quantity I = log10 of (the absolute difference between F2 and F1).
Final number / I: -0.54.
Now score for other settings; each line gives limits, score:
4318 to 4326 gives 0.34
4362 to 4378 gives 0.07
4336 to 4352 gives 0.18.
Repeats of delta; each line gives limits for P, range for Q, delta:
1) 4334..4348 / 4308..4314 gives 0.31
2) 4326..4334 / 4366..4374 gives 0.05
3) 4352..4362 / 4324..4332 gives 0.16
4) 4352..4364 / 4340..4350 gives 0.07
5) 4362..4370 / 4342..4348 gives 0.14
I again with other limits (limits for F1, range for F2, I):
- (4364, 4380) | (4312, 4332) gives -0.10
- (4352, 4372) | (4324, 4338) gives -0.43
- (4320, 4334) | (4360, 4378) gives 0.00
